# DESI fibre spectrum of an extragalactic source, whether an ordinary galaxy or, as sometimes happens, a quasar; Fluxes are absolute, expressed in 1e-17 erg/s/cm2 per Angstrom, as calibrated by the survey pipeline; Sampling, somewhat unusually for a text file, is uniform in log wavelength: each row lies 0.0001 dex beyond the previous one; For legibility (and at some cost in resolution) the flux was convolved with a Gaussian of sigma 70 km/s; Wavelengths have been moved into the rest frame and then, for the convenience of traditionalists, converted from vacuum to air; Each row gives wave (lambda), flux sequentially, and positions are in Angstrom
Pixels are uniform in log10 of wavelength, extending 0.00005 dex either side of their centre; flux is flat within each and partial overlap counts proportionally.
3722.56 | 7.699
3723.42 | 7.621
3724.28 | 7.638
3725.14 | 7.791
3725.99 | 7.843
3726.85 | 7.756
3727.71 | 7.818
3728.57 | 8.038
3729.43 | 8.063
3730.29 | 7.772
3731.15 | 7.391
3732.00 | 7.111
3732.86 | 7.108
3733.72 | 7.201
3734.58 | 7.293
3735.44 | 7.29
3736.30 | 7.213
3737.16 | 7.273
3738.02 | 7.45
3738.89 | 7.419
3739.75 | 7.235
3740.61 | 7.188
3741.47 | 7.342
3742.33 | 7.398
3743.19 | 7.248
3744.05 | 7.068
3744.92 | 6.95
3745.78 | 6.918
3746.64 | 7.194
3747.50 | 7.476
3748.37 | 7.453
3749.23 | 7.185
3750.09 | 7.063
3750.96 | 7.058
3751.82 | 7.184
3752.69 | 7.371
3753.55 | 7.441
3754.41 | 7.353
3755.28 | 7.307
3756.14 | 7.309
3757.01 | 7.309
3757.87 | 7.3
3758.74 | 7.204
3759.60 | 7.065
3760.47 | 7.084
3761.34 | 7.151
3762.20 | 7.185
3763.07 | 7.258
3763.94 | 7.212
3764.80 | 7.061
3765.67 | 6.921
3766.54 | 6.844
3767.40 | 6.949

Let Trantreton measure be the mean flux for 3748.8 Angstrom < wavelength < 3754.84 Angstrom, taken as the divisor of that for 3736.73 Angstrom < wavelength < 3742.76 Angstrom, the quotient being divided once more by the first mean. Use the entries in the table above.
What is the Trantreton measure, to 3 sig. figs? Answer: 0.140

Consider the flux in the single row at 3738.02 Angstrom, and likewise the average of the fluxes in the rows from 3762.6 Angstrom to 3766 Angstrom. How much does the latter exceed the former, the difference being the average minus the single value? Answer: -0.34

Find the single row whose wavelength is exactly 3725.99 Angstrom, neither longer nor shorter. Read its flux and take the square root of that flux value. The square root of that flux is 2.80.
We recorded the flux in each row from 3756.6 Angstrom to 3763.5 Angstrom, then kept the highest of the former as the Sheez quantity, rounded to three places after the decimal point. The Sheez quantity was 7.309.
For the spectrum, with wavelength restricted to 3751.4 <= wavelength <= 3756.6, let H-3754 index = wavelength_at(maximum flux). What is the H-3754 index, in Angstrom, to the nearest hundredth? 3753.55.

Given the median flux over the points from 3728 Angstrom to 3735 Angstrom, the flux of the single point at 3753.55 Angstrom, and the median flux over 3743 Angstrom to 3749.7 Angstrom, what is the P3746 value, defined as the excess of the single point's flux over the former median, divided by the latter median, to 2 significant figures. 0.014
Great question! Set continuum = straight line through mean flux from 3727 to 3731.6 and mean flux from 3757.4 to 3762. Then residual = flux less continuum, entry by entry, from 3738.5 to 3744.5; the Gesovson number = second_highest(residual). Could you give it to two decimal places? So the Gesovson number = -0.19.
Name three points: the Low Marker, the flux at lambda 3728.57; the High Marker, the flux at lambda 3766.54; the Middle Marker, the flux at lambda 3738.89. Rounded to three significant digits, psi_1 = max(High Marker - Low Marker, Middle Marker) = 7.42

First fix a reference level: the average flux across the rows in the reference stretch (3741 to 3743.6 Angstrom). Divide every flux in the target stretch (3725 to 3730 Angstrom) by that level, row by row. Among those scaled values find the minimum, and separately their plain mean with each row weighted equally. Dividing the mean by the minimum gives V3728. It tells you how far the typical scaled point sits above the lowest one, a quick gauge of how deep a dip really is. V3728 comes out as 1.02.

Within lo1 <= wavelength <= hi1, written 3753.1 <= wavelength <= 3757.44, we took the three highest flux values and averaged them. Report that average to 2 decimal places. 7.37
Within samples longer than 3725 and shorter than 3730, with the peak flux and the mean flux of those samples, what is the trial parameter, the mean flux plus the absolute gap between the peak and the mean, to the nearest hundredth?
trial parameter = 8.06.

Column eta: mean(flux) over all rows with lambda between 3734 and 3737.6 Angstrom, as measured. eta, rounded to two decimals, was 7.27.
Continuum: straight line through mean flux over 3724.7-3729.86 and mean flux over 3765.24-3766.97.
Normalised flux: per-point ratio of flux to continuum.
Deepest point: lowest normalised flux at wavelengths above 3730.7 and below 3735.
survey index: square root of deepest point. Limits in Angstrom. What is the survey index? 0.96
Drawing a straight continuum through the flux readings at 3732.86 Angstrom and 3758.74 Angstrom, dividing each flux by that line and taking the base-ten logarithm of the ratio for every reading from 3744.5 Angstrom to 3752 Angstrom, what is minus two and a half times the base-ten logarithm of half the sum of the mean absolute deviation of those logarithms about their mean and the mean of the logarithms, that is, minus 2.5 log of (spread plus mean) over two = 5.90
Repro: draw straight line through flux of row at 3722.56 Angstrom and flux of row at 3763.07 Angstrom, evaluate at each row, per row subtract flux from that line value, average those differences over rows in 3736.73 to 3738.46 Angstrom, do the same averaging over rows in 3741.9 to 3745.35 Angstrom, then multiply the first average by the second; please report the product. 0.053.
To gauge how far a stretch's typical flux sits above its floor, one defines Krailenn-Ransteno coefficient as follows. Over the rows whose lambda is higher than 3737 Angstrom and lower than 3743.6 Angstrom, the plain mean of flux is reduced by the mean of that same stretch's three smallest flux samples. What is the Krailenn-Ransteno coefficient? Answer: 0.10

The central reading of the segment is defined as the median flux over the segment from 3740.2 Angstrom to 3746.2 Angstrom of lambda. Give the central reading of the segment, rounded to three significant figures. 7.19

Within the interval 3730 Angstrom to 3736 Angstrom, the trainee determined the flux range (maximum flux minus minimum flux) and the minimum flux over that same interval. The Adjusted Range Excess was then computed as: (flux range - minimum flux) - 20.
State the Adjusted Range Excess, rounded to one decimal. -26.4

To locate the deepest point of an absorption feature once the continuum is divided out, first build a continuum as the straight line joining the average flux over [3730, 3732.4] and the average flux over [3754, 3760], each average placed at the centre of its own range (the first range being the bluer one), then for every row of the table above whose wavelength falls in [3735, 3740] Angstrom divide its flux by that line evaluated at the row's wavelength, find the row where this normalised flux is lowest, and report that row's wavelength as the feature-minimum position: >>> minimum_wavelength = 3736.30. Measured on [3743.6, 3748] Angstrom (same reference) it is 3745.78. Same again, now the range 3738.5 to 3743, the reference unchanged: 3740.61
